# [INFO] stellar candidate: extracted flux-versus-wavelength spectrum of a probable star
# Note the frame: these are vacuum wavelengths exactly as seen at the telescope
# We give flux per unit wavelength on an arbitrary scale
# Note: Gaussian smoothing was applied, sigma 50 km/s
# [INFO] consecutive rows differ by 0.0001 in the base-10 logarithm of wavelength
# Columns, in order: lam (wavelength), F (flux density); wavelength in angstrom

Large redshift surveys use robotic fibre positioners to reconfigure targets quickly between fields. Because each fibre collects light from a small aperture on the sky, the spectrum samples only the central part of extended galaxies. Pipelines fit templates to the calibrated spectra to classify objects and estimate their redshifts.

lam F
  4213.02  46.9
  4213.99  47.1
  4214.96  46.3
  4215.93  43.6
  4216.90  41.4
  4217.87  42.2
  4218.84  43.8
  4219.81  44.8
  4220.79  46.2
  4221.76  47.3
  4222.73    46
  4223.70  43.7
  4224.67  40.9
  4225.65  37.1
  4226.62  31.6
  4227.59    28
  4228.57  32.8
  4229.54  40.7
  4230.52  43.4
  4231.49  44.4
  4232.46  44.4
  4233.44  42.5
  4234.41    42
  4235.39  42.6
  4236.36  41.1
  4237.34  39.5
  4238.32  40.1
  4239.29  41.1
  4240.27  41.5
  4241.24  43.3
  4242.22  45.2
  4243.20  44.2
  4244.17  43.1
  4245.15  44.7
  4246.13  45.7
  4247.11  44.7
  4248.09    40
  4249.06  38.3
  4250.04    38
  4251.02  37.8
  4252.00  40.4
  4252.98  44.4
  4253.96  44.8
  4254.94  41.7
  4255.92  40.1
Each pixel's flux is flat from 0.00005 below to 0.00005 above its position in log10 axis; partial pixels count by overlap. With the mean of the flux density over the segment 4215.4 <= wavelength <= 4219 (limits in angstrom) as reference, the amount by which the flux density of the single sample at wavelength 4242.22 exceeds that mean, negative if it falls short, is 2.5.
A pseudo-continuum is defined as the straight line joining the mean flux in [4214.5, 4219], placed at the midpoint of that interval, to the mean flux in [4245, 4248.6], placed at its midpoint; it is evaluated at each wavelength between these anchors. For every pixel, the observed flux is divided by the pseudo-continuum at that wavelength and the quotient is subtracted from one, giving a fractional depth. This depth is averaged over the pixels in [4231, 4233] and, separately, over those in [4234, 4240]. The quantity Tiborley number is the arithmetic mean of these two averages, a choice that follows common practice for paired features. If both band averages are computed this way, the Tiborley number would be 0.02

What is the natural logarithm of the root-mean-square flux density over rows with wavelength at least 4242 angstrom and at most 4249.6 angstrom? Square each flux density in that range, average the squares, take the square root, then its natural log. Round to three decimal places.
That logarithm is 3.768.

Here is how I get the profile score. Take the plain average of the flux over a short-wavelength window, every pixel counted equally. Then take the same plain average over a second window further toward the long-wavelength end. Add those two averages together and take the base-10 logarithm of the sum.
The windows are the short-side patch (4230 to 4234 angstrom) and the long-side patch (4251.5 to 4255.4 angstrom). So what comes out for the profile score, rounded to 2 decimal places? 1.94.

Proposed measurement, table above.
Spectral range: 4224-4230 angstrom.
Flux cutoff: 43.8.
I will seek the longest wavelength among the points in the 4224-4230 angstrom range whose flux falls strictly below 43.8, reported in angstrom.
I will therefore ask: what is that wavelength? 4229.54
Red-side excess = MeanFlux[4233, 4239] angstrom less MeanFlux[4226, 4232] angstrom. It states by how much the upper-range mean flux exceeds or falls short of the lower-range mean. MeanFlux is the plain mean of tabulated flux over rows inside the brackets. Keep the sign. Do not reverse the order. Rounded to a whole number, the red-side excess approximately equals 4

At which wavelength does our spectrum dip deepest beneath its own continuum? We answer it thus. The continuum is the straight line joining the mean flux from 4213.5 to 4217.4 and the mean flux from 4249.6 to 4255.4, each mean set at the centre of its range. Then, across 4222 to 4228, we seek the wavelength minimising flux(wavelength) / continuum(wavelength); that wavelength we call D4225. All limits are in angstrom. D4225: 4227.59 angstrom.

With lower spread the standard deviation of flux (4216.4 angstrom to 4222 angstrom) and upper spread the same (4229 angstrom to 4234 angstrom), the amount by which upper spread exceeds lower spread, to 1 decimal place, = -0.7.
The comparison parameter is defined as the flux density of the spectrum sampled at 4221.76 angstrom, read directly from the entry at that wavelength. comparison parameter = 47.3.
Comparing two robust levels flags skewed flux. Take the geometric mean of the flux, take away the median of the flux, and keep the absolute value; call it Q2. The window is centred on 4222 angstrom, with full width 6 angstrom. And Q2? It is 0.63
